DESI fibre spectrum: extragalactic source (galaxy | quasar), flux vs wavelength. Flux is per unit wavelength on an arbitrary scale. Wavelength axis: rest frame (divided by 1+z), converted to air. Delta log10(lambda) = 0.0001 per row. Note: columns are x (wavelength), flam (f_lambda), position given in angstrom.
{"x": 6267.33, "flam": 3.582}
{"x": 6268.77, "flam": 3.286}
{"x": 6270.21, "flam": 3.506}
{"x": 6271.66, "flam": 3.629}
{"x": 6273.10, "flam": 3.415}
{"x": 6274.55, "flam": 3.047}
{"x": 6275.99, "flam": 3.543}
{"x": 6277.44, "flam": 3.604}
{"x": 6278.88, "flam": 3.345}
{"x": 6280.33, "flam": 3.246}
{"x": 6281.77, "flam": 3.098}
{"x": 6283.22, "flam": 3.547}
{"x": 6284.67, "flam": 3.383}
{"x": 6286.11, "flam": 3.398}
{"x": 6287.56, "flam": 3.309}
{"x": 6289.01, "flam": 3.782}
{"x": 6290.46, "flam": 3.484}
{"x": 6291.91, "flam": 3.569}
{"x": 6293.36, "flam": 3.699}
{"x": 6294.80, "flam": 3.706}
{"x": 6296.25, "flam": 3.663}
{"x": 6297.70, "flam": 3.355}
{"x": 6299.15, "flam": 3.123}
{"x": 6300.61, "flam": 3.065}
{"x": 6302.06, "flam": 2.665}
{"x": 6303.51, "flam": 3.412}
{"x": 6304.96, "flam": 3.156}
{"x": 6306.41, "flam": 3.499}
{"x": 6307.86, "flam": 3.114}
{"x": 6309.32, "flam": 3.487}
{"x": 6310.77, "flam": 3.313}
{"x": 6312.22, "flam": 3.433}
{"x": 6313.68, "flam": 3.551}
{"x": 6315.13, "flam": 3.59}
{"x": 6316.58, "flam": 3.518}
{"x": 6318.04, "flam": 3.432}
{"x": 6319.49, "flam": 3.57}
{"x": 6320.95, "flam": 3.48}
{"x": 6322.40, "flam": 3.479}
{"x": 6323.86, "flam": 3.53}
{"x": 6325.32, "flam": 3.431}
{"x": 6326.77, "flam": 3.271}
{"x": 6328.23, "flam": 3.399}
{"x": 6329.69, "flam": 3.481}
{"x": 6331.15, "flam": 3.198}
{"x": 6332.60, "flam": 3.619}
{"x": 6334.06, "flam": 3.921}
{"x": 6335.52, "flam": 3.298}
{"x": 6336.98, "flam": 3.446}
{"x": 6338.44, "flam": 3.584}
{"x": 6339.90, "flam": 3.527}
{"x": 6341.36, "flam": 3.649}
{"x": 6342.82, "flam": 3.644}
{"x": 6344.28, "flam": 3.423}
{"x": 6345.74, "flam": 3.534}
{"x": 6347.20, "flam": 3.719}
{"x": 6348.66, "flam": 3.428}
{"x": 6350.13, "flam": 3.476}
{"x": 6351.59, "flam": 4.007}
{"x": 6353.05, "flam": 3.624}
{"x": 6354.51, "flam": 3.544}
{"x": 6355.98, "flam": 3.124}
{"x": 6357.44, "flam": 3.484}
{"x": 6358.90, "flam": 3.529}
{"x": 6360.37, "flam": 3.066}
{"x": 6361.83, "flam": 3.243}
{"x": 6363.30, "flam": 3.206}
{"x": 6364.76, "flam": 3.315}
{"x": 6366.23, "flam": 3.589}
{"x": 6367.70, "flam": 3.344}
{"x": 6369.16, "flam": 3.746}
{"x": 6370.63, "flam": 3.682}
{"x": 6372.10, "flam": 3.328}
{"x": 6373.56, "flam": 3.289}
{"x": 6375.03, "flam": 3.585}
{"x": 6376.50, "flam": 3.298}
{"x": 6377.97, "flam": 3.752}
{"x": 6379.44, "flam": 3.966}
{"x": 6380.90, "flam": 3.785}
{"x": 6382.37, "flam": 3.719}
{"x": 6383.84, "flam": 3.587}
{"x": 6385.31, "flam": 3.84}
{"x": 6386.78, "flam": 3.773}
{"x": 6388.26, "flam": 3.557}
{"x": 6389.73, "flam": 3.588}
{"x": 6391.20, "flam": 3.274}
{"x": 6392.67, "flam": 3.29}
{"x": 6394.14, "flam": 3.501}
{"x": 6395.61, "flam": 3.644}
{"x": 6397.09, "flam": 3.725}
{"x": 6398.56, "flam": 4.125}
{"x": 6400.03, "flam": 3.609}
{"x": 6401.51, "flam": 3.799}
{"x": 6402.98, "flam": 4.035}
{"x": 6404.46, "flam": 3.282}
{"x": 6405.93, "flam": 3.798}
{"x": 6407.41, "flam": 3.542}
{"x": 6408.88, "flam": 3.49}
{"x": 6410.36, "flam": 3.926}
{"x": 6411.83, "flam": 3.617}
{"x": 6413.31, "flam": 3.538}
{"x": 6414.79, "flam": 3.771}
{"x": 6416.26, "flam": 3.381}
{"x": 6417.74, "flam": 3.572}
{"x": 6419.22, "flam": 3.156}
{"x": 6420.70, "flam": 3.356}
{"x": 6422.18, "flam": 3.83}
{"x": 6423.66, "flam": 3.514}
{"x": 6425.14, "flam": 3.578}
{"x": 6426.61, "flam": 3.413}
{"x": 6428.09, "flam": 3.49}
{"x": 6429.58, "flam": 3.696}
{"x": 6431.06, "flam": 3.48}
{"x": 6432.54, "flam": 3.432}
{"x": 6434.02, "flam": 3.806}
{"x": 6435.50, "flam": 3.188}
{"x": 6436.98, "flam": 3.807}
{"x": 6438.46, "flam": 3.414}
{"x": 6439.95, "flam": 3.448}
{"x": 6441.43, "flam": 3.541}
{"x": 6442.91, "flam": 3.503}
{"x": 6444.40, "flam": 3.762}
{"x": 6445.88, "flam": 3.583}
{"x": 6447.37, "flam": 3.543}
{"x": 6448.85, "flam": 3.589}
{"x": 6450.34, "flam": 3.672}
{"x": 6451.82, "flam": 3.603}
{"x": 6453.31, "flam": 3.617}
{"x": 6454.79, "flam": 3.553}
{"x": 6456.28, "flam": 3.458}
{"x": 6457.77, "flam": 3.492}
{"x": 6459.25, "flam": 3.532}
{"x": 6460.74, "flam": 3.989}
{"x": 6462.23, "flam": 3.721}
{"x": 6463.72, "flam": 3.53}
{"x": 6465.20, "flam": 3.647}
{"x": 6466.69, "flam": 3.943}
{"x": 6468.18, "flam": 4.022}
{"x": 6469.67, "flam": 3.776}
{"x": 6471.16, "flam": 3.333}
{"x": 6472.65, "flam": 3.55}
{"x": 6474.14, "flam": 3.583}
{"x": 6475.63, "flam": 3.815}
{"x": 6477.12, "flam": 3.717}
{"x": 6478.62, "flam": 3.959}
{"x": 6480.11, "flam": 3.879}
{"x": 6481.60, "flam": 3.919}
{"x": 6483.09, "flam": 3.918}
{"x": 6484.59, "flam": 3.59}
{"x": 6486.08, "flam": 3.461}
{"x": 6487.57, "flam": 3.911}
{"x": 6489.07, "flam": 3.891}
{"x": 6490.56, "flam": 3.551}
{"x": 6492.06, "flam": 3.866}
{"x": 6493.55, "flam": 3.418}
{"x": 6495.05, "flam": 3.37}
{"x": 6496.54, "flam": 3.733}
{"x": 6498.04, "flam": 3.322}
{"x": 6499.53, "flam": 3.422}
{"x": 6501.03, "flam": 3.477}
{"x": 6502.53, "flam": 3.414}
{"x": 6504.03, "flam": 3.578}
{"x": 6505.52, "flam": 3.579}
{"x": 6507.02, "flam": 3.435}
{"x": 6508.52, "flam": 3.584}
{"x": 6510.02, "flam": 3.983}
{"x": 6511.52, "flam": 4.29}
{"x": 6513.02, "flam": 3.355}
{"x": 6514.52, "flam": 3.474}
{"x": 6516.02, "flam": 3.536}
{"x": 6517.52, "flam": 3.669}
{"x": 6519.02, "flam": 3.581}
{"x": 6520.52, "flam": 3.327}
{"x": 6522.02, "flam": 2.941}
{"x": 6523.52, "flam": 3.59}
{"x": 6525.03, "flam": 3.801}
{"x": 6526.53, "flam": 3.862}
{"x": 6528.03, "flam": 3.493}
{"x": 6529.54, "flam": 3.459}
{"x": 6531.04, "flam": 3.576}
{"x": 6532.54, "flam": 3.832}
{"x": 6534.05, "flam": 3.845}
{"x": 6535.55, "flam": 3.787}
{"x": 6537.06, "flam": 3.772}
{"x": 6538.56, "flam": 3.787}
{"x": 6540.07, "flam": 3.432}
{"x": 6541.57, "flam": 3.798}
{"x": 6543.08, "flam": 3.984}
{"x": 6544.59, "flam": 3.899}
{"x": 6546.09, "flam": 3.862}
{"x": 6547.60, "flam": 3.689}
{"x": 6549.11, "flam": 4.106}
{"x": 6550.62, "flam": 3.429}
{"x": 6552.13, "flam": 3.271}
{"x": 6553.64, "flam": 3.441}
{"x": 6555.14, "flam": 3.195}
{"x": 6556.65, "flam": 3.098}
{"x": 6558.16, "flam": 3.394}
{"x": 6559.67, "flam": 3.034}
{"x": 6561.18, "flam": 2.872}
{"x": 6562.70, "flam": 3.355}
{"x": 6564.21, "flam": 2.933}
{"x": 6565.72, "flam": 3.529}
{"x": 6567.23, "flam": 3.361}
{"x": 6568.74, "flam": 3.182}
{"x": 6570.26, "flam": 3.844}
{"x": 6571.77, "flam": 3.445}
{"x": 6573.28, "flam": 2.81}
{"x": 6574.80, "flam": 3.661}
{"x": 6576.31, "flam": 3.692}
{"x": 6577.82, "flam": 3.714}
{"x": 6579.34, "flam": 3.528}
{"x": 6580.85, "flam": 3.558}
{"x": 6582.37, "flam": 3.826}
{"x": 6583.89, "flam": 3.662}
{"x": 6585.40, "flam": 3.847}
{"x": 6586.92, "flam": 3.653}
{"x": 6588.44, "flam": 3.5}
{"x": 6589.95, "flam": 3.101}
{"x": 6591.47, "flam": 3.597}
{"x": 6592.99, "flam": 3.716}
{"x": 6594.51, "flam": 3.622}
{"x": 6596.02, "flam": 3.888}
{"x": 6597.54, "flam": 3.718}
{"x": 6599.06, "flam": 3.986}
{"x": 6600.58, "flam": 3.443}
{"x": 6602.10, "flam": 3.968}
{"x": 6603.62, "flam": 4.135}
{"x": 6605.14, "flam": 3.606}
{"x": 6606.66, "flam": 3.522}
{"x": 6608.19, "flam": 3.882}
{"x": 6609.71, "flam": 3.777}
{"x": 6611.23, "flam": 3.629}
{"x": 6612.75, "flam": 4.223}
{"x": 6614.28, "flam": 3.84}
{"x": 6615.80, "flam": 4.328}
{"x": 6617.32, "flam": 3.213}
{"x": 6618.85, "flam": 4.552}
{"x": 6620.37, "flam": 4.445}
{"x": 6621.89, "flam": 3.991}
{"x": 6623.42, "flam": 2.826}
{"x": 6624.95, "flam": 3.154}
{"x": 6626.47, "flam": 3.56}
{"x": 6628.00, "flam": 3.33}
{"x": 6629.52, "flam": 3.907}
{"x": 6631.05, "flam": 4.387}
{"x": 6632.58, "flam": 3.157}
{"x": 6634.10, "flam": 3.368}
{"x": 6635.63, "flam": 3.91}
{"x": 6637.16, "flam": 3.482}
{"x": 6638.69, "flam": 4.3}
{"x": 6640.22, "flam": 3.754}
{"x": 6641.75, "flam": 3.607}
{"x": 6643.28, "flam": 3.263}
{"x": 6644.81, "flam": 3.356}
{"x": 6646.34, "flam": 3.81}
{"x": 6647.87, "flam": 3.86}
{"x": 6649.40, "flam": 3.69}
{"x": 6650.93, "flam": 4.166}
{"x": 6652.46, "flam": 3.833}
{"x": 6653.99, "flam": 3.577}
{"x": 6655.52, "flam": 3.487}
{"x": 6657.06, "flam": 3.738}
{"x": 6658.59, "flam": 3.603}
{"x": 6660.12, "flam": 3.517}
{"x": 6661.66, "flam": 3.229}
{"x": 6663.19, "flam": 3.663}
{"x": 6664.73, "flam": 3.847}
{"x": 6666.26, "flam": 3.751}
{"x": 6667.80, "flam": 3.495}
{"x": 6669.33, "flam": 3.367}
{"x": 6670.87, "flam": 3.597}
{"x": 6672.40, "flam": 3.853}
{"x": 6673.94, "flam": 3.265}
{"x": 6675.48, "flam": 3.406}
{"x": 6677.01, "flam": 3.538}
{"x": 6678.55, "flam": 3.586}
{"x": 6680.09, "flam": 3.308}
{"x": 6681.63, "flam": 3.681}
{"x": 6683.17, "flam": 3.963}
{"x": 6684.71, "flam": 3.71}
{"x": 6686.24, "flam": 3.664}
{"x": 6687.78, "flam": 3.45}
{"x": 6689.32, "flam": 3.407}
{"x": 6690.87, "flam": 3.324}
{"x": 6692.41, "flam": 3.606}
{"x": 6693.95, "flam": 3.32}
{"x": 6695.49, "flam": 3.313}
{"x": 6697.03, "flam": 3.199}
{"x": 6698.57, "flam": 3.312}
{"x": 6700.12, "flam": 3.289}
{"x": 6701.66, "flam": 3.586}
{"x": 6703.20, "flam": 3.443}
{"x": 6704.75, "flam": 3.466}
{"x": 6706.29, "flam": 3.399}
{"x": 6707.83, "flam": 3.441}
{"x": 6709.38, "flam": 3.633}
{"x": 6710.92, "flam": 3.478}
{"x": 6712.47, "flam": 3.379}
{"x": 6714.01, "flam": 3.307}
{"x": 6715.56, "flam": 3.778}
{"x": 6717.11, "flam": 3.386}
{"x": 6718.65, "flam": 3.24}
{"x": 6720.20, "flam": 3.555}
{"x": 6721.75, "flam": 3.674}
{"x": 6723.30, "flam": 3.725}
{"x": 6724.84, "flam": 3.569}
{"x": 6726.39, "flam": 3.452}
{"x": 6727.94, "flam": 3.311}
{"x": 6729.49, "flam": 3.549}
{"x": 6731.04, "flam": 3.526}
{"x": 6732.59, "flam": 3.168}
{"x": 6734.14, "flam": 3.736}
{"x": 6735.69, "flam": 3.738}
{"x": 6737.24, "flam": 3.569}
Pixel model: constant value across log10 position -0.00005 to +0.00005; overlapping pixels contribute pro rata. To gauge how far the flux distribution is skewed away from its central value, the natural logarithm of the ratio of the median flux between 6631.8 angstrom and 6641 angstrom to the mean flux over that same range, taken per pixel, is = -0.0120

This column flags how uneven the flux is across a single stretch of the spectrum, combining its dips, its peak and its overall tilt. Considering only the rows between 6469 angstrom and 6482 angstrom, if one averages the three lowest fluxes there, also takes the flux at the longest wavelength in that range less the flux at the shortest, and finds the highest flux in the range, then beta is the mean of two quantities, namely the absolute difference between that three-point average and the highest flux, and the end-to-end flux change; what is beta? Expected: 0.31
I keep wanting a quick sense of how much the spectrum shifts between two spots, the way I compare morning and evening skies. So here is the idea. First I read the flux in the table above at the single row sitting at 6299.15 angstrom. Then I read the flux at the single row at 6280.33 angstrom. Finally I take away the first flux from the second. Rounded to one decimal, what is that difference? 0.1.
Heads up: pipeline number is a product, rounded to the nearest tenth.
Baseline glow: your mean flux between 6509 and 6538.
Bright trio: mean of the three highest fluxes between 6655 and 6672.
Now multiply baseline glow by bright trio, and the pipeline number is 13.8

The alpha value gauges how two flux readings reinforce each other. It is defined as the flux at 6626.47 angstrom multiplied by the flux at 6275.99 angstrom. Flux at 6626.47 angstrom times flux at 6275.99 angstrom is 12.6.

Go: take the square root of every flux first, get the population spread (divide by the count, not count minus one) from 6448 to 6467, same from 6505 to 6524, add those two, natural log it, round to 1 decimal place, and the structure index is -2.1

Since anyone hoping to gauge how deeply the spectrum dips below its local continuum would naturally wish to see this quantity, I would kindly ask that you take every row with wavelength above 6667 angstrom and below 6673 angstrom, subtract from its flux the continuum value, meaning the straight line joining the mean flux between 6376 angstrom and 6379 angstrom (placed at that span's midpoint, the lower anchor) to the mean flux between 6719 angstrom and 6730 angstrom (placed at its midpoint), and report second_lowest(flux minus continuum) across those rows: -0.05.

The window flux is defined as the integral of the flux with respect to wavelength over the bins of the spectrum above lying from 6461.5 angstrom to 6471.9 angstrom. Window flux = 39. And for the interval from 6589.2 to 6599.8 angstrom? 39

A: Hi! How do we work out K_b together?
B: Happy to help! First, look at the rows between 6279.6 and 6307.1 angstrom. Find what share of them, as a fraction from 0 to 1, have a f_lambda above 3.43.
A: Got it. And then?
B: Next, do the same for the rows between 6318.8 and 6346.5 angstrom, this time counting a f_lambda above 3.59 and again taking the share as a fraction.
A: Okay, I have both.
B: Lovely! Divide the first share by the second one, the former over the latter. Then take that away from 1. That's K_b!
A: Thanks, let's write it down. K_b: -1.0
